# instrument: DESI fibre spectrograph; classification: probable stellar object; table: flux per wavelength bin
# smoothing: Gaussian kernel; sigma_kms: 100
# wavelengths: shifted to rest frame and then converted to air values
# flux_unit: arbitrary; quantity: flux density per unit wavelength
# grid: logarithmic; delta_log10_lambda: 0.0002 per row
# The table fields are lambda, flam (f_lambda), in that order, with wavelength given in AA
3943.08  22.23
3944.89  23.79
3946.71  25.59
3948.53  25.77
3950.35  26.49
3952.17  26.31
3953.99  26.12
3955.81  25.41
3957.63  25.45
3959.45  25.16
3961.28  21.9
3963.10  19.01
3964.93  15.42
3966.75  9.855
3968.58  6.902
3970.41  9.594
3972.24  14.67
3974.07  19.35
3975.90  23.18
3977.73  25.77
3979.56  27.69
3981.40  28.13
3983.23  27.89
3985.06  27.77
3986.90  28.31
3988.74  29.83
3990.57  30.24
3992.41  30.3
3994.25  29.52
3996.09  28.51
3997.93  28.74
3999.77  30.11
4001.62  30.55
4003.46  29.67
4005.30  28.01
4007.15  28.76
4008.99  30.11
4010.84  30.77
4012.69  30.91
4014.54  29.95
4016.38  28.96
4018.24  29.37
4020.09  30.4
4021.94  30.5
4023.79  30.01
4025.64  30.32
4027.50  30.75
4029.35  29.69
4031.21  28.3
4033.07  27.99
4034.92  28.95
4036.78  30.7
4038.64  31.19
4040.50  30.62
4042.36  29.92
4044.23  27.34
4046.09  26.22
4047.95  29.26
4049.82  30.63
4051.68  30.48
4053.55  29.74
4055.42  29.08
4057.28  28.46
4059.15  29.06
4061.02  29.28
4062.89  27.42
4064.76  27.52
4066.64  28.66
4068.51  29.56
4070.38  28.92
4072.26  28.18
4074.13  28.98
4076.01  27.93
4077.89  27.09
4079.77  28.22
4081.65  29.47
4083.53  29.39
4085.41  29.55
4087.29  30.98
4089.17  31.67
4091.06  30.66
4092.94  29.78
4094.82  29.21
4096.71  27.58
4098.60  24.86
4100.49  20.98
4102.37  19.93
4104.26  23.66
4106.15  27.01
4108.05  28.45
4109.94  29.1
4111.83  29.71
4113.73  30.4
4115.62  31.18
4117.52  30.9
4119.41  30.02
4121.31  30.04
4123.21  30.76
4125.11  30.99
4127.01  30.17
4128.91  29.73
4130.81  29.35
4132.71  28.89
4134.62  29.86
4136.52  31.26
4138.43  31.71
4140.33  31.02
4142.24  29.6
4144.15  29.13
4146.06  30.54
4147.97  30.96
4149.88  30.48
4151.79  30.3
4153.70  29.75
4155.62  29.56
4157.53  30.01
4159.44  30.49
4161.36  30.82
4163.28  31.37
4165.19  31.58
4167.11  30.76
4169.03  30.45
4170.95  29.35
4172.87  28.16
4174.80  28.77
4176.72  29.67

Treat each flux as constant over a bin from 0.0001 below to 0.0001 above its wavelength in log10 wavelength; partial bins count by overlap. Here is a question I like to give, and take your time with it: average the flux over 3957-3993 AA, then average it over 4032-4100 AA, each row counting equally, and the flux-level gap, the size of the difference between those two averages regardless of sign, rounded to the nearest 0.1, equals 6.7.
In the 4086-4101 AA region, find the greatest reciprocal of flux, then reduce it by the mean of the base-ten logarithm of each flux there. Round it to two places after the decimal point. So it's -1.40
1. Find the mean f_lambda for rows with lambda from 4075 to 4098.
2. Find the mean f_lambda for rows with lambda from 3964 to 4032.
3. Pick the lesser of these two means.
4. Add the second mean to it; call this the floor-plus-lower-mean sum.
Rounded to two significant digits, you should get 53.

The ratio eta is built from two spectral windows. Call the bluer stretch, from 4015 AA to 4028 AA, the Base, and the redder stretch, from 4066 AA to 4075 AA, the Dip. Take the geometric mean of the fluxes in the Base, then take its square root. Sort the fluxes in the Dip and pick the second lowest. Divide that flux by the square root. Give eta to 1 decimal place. 5.2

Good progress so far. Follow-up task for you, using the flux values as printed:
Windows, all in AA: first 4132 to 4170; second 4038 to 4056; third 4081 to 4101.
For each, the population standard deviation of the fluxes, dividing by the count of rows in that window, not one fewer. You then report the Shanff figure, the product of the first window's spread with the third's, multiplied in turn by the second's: 3.4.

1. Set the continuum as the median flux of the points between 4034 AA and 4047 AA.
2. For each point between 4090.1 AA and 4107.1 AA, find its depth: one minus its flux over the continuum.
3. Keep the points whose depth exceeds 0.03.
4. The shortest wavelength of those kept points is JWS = 4096.71 AA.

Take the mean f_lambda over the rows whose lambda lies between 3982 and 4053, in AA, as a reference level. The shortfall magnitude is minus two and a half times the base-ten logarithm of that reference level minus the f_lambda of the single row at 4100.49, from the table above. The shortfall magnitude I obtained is -2.3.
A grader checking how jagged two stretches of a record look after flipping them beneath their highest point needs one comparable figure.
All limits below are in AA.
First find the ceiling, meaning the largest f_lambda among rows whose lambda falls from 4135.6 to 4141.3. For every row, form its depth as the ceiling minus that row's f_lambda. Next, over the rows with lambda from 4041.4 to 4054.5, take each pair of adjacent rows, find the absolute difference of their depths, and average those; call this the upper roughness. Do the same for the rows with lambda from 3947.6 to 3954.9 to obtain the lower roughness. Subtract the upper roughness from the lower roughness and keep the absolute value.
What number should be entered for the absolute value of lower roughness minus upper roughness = 1.1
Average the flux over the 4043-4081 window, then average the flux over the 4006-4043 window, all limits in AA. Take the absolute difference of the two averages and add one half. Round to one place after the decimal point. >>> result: 1.8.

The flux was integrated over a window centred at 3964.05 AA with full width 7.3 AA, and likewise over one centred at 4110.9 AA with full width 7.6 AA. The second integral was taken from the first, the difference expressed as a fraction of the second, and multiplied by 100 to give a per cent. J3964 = -46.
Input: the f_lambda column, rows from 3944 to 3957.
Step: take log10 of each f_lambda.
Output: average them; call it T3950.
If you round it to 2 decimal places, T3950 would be 1.41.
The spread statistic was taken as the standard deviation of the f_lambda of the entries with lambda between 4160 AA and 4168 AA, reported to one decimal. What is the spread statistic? 0.4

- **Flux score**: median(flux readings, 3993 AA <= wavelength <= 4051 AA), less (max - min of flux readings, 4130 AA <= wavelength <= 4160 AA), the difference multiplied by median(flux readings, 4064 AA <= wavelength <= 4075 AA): 780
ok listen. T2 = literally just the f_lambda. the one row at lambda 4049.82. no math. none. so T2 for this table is 30.63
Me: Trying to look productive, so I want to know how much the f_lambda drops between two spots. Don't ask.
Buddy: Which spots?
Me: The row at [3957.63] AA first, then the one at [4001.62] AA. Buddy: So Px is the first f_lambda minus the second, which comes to -5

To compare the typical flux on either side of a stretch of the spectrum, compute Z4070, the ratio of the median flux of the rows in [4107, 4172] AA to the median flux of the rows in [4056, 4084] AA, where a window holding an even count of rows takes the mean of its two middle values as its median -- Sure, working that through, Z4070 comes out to 1.06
